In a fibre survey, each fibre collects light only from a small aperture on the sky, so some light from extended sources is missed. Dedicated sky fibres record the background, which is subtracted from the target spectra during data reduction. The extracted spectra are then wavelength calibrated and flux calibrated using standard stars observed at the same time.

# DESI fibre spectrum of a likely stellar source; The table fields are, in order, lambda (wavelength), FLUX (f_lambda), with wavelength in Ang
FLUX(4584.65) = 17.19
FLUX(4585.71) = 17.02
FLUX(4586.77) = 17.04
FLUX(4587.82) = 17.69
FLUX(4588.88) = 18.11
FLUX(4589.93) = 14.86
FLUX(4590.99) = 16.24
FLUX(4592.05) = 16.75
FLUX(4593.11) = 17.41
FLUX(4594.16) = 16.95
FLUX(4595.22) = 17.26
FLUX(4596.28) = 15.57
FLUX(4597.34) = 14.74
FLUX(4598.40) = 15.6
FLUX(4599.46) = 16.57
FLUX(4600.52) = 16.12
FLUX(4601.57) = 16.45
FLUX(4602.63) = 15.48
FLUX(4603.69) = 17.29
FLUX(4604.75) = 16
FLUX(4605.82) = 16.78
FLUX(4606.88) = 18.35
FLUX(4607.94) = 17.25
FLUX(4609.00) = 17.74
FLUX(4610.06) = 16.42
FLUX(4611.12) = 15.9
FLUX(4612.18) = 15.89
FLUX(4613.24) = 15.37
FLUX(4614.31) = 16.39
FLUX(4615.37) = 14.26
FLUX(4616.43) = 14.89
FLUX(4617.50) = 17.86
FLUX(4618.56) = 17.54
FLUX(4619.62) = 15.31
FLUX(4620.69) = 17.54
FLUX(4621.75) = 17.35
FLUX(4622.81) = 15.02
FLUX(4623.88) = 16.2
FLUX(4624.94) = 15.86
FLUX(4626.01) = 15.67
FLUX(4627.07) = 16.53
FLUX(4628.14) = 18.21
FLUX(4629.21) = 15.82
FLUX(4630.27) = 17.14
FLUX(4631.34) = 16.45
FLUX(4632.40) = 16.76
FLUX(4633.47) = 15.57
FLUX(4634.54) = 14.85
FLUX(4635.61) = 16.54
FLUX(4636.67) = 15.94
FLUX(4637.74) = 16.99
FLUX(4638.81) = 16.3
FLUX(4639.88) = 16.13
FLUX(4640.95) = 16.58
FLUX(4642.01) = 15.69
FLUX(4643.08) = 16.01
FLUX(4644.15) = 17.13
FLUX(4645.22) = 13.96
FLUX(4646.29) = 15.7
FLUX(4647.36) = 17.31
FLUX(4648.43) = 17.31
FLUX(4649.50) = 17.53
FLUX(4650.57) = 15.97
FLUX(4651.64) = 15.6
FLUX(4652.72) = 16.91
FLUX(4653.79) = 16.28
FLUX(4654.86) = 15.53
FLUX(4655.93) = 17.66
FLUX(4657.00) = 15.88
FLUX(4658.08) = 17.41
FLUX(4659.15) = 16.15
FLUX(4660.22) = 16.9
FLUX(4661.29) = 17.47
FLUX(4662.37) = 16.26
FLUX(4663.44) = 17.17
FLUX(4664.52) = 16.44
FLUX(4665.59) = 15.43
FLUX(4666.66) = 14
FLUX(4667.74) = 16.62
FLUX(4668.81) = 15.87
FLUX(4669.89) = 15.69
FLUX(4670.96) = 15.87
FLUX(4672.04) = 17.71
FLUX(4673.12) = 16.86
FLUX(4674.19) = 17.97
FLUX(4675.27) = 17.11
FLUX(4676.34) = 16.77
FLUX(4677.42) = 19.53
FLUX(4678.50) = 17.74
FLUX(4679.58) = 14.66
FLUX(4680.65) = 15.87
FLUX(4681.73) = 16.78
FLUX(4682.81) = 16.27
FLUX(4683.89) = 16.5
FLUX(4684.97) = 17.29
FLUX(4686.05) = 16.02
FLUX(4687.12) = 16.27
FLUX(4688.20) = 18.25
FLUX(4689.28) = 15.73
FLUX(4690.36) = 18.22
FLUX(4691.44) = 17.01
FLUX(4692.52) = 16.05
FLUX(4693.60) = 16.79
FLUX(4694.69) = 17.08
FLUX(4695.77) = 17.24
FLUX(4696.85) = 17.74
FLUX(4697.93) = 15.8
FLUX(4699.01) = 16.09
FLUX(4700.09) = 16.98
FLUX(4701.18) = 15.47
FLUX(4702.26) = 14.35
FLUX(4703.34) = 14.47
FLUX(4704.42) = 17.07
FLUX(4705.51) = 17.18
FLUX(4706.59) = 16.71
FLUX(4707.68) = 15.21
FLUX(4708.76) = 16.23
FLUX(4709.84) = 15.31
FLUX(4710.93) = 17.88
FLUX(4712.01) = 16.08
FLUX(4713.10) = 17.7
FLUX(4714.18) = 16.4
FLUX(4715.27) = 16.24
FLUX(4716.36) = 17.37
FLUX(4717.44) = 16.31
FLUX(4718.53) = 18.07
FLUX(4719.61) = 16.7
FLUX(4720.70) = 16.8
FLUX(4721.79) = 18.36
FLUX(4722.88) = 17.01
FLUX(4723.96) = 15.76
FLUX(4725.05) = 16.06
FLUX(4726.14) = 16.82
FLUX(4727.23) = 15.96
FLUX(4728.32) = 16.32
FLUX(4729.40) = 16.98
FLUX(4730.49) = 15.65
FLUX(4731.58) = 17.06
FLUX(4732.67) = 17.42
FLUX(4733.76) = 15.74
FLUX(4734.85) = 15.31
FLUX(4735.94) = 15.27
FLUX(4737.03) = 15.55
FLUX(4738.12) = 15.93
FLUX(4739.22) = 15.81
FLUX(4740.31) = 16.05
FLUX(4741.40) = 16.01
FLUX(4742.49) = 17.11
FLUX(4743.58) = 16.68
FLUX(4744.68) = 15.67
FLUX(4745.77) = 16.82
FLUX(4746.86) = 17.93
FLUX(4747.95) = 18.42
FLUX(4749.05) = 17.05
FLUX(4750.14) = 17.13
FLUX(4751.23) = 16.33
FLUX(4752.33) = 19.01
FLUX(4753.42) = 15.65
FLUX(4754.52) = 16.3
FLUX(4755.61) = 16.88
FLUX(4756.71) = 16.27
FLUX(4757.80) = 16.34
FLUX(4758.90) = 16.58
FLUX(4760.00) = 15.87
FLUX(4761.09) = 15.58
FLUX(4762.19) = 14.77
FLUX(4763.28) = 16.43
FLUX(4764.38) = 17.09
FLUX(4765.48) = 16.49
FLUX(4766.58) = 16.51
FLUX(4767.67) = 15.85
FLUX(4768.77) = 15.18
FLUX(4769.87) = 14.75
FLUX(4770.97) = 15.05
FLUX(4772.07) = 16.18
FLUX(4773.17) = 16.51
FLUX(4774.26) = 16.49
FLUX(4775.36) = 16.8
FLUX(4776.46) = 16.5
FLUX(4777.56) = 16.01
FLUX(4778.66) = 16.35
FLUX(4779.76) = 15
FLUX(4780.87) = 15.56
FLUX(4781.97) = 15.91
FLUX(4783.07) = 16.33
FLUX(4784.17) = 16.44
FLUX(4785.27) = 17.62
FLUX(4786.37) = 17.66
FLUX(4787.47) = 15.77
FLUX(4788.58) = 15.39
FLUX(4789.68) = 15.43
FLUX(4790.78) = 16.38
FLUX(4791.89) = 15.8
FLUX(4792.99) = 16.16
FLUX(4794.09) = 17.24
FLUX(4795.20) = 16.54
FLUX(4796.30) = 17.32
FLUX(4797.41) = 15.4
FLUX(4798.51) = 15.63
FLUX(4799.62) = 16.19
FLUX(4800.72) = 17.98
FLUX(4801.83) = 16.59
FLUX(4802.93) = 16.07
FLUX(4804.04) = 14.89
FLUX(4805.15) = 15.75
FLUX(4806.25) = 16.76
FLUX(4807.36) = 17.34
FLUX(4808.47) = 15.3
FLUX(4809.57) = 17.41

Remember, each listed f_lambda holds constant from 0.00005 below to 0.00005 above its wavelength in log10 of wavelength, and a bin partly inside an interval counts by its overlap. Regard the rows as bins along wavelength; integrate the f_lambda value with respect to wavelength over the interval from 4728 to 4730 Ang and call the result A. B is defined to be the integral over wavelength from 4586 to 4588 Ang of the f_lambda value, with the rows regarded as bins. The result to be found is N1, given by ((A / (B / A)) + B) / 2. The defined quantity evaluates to 33.5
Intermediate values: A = 33.5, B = 35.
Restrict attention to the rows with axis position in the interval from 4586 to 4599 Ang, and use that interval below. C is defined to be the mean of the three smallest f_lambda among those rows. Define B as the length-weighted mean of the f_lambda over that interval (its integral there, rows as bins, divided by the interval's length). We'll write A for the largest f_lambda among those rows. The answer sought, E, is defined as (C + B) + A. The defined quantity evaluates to 49.7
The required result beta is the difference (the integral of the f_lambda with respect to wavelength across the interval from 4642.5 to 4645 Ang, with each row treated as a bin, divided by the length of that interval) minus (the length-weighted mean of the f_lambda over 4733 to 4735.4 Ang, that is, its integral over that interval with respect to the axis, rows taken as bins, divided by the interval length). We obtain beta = 0.51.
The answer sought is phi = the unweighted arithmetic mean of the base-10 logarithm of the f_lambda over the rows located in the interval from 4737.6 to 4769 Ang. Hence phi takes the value 1.22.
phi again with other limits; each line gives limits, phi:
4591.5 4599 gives 1.21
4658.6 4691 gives 1.22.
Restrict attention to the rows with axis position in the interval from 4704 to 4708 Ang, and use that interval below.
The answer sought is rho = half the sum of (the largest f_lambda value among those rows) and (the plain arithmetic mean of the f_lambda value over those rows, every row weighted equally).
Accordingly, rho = 16.9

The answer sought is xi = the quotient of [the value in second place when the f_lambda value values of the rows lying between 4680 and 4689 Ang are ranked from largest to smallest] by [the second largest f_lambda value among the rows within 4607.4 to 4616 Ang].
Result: 1.00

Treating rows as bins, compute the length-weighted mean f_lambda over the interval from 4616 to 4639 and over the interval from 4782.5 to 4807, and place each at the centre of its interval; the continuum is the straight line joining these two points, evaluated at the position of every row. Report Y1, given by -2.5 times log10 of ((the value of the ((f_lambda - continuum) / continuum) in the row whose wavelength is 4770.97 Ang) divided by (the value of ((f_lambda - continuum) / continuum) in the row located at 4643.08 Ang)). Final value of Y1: -1.4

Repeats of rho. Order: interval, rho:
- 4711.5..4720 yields 17.5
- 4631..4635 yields 16.3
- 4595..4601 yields 16.6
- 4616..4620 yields 17.1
